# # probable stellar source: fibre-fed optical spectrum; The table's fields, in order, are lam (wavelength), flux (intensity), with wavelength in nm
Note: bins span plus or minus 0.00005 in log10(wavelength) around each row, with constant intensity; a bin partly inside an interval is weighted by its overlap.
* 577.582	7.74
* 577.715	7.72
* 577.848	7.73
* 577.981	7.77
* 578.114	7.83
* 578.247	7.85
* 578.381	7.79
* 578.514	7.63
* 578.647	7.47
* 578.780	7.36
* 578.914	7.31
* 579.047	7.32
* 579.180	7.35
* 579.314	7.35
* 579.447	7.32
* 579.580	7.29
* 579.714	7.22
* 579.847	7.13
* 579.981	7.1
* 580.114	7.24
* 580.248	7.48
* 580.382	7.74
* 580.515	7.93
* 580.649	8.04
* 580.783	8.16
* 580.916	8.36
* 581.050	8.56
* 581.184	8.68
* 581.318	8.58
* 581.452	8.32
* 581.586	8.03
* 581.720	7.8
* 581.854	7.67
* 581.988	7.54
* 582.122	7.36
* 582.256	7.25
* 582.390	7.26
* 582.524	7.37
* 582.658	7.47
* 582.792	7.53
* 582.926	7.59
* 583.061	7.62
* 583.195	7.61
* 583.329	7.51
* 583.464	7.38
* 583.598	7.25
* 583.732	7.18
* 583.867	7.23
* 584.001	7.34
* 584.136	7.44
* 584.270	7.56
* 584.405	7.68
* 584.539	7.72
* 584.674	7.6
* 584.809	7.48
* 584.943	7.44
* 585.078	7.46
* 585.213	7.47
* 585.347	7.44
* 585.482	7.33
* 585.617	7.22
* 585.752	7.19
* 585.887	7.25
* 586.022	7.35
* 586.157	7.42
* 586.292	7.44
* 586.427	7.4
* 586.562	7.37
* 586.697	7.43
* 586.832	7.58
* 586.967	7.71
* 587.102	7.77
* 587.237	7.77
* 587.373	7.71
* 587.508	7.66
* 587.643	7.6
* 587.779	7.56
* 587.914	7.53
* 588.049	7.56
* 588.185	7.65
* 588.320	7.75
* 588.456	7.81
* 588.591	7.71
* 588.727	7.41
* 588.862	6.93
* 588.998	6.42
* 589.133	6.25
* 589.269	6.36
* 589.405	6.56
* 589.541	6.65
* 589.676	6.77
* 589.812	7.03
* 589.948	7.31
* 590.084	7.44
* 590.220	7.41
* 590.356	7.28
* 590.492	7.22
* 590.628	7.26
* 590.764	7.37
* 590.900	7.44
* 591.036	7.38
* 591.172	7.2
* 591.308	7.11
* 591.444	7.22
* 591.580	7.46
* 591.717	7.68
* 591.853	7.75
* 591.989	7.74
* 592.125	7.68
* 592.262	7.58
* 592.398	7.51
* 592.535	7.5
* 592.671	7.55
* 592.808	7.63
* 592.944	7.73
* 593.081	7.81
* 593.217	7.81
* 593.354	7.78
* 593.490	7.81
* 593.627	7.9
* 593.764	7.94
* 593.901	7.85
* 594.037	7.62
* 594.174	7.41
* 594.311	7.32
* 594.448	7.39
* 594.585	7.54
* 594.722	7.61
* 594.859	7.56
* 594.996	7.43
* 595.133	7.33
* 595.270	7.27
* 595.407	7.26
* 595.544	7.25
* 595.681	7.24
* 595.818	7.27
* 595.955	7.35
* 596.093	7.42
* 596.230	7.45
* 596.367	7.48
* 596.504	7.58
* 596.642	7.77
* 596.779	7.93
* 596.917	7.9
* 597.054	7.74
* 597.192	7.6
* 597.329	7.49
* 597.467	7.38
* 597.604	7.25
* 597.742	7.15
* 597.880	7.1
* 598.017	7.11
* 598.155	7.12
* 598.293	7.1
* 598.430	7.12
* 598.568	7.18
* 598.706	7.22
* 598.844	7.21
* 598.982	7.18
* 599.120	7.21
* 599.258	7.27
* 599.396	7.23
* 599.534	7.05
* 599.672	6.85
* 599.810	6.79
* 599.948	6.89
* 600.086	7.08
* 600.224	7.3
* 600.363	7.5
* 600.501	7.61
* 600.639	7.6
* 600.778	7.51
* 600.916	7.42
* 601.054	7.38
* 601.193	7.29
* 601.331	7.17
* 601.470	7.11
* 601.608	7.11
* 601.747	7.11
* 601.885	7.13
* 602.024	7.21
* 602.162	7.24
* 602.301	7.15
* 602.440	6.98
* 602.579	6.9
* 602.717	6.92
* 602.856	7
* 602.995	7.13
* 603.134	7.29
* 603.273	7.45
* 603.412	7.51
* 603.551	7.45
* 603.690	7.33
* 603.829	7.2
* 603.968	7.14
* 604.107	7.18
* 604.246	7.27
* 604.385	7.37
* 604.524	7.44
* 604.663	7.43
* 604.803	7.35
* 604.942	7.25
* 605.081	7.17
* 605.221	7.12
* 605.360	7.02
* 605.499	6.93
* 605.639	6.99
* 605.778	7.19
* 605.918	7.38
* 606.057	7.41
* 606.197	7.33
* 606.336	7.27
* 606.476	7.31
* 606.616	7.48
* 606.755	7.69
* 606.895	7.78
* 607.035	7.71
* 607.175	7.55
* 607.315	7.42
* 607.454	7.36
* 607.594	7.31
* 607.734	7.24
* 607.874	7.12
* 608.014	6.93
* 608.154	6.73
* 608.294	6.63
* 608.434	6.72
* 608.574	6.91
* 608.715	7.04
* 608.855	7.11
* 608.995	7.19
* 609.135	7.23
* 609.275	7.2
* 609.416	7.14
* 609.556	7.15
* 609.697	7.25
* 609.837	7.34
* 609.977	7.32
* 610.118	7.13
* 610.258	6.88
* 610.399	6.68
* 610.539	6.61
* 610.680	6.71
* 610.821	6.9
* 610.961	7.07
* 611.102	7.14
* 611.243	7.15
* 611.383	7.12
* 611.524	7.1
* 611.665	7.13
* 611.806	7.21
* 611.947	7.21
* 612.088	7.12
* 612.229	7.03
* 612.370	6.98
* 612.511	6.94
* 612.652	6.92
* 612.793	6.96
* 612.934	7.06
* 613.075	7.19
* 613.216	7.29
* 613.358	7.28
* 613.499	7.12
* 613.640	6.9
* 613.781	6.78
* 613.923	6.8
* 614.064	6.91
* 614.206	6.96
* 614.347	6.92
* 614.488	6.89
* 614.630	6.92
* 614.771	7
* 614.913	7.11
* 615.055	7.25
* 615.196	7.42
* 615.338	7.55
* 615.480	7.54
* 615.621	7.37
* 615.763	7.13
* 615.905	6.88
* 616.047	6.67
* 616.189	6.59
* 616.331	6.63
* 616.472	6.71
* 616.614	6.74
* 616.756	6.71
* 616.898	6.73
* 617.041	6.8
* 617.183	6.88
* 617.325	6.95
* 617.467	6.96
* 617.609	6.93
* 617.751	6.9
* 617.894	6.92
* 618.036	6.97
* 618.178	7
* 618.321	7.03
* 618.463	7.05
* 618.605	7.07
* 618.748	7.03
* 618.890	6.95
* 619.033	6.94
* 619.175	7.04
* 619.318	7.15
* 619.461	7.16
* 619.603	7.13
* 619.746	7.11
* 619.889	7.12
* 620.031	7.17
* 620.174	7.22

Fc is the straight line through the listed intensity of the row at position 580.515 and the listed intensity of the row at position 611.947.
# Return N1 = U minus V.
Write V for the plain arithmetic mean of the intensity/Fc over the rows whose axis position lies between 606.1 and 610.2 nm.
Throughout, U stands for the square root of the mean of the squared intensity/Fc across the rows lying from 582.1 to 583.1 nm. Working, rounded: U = 0.94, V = 0.99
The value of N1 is -0.047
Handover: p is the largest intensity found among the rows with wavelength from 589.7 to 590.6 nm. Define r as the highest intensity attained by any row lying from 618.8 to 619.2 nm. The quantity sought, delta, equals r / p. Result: 0.95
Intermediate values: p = 7.44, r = 7.04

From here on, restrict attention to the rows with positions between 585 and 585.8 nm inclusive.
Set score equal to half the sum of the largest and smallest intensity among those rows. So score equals 7.3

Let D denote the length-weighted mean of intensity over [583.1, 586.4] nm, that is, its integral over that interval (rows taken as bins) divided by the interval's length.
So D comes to 7.42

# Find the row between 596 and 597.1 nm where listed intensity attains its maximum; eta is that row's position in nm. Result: 596.779 nm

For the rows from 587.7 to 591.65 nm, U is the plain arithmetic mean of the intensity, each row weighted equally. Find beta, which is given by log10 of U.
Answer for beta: 0.86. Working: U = 7.21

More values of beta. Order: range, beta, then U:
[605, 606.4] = 0.86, 7.18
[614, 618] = 0.84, 6.96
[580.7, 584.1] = 0.89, 7.71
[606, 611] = 0.86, 7.16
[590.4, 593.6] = 0.88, 7.53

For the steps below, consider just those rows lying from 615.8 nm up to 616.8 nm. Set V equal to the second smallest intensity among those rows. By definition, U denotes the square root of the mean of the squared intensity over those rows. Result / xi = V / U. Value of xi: 0.99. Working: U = 6.70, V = 6.63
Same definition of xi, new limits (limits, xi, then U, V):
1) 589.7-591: 0.99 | 7.31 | 7.22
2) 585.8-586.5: 1.00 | 7.37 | 7.35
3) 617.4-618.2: 1.00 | 6.95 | 6.92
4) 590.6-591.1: 1.00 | 7.36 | 7.37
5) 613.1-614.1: 0.97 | 7.01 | 6.8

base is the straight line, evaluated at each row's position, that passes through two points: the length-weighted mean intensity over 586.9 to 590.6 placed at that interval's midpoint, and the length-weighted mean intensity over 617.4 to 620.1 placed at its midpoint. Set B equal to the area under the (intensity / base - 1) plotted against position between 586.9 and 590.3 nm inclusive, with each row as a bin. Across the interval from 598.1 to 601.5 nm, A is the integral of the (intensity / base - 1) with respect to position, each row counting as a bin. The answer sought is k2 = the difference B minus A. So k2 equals -0.01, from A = 0.01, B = 0.00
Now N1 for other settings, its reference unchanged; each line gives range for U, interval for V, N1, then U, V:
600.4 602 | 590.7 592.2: 0.010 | 0.98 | 0.97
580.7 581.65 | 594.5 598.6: 0.081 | 1.06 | 0.98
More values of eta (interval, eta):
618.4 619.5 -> 619.461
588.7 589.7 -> 588.727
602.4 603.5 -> 603.412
